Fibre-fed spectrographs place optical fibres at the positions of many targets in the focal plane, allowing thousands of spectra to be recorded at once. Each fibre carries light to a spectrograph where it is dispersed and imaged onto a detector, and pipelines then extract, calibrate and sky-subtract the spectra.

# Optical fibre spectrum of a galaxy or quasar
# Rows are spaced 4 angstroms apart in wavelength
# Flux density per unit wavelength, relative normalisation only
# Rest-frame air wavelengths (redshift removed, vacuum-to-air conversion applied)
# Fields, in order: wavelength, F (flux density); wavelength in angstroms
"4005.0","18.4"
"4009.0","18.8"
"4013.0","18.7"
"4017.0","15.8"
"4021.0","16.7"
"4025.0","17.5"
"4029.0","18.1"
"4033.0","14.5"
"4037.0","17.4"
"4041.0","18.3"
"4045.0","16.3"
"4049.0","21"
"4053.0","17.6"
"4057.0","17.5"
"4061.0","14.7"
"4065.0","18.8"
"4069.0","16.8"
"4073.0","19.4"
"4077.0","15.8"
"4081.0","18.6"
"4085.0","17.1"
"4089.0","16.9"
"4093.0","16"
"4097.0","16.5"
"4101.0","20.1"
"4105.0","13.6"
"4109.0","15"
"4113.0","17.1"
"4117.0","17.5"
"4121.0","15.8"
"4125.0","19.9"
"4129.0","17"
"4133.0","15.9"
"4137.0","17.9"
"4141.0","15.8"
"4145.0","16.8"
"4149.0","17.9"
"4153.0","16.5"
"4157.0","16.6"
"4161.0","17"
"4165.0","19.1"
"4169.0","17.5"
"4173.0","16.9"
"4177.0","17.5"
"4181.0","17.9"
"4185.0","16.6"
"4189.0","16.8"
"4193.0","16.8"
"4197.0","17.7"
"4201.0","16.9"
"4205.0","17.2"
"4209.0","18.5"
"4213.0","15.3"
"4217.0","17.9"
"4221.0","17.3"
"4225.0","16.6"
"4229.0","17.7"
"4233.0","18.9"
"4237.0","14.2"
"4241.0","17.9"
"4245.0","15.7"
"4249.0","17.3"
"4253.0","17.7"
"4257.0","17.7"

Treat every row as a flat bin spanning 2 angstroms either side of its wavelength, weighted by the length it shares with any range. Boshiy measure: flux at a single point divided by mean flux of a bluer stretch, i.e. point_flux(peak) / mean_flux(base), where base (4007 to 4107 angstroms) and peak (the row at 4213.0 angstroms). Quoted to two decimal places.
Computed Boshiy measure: 0.88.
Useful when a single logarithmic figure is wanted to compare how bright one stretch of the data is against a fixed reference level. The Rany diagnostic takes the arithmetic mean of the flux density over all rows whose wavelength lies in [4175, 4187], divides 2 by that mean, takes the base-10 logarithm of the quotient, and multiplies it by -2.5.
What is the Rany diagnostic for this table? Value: 2.34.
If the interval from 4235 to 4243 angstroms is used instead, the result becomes 2.26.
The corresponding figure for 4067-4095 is 2.34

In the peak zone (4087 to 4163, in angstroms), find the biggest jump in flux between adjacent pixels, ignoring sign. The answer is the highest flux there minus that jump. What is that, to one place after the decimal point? 13.6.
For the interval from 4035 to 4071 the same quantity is 16.3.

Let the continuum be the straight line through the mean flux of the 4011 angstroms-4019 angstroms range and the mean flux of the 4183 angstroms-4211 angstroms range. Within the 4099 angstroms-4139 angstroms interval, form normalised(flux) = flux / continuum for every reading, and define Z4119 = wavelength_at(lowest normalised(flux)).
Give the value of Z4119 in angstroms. 4105.0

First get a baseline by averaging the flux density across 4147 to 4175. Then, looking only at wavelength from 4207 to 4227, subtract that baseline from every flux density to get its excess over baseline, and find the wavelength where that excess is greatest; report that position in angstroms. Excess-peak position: 4209.0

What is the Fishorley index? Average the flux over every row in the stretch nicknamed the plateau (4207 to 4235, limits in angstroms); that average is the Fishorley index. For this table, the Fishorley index 17.5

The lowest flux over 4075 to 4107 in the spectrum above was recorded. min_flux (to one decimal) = 13.6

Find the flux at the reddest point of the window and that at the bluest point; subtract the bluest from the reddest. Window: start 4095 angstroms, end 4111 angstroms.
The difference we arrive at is -1.5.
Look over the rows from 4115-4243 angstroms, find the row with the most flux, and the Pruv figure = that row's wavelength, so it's 4125.0 angstroms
